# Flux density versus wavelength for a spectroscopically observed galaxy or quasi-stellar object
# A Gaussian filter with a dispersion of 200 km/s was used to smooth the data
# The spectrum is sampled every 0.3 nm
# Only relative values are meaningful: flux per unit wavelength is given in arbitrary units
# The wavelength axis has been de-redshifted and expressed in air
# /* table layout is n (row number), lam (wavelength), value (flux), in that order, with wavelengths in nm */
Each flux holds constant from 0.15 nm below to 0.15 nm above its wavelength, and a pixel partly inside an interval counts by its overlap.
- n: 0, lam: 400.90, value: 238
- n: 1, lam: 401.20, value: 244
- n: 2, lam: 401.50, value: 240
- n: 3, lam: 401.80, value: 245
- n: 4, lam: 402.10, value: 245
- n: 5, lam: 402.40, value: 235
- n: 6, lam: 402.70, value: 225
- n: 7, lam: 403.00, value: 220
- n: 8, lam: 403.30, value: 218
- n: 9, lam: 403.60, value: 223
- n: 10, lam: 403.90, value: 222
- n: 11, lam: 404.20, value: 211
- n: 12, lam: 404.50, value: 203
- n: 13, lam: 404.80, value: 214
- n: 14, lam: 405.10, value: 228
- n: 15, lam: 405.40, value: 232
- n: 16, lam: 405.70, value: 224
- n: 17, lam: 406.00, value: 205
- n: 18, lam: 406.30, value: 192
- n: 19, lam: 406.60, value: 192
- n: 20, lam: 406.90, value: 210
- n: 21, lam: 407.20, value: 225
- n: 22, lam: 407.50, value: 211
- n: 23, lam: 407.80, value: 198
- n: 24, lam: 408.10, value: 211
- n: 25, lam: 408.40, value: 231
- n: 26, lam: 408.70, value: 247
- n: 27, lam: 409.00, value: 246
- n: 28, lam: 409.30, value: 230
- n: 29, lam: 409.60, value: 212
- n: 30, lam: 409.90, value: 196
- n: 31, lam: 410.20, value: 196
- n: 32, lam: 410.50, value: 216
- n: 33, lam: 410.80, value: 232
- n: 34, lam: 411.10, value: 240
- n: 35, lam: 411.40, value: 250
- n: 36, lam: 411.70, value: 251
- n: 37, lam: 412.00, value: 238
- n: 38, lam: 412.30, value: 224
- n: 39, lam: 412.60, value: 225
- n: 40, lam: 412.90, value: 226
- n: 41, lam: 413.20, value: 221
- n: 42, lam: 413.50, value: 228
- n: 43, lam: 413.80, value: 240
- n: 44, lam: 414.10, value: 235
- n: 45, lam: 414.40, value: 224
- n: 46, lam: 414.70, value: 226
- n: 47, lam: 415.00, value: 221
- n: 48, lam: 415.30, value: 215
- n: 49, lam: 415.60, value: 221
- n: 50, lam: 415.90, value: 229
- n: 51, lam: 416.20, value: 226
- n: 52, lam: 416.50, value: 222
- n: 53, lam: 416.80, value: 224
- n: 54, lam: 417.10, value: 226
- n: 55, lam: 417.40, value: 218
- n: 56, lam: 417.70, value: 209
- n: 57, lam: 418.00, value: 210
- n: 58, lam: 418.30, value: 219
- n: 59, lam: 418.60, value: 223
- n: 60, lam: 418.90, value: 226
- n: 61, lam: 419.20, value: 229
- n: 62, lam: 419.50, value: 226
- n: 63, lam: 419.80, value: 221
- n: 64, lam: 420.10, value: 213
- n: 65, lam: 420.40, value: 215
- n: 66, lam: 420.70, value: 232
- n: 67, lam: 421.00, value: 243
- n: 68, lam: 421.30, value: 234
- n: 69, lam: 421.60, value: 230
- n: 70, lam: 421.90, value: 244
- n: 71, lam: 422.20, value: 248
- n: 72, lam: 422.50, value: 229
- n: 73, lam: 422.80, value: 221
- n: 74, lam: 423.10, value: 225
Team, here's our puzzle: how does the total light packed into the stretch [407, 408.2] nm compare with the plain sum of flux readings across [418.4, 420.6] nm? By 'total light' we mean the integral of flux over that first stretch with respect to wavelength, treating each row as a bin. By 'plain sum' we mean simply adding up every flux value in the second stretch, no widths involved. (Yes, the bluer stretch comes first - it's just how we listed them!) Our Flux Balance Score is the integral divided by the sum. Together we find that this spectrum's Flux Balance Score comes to 0.16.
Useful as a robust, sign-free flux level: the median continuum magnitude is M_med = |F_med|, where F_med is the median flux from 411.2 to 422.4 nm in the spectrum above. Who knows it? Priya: 226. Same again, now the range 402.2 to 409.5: 221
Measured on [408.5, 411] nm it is 223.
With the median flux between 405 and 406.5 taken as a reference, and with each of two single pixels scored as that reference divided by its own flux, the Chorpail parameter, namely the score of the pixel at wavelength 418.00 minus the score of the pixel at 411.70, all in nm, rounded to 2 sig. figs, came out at 0.17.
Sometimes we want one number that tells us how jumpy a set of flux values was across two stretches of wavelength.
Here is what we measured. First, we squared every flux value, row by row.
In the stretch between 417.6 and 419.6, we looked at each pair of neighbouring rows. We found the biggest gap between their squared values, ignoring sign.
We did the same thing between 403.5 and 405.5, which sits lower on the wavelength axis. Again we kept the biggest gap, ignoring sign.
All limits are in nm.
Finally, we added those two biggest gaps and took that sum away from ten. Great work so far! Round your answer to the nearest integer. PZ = -10039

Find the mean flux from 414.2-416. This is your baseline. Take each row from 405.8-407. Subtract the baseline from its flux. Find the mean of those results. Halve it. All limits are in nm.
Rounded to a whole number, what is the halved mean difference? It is -11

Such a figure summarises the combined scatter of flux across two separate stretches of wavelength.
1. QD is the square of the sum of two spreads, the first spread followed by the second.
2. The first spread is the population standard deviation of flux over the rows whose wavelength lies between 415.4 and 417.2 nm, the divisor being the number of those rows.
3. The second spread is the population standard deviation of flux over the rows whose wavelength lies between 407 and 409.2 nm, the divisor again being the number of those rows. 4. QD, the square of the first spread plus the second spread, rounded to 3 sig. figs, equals 396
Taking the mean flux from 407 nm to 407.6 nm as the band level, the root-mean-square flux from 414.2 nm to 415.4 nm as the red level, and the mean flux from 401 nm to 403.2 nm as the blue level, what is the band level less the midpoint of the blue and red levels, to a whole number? -11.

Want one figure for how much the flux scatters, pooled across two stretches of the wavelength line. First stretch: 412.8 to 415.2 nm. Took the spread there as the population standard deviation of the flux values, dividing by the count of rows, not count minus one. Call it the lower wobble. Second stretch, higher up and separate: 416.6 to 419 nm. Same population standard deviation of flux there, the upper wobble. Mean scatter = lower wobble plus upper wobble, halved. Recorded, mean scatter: 6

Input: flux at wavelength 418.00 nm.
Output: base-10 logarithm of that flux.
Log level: 2.32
